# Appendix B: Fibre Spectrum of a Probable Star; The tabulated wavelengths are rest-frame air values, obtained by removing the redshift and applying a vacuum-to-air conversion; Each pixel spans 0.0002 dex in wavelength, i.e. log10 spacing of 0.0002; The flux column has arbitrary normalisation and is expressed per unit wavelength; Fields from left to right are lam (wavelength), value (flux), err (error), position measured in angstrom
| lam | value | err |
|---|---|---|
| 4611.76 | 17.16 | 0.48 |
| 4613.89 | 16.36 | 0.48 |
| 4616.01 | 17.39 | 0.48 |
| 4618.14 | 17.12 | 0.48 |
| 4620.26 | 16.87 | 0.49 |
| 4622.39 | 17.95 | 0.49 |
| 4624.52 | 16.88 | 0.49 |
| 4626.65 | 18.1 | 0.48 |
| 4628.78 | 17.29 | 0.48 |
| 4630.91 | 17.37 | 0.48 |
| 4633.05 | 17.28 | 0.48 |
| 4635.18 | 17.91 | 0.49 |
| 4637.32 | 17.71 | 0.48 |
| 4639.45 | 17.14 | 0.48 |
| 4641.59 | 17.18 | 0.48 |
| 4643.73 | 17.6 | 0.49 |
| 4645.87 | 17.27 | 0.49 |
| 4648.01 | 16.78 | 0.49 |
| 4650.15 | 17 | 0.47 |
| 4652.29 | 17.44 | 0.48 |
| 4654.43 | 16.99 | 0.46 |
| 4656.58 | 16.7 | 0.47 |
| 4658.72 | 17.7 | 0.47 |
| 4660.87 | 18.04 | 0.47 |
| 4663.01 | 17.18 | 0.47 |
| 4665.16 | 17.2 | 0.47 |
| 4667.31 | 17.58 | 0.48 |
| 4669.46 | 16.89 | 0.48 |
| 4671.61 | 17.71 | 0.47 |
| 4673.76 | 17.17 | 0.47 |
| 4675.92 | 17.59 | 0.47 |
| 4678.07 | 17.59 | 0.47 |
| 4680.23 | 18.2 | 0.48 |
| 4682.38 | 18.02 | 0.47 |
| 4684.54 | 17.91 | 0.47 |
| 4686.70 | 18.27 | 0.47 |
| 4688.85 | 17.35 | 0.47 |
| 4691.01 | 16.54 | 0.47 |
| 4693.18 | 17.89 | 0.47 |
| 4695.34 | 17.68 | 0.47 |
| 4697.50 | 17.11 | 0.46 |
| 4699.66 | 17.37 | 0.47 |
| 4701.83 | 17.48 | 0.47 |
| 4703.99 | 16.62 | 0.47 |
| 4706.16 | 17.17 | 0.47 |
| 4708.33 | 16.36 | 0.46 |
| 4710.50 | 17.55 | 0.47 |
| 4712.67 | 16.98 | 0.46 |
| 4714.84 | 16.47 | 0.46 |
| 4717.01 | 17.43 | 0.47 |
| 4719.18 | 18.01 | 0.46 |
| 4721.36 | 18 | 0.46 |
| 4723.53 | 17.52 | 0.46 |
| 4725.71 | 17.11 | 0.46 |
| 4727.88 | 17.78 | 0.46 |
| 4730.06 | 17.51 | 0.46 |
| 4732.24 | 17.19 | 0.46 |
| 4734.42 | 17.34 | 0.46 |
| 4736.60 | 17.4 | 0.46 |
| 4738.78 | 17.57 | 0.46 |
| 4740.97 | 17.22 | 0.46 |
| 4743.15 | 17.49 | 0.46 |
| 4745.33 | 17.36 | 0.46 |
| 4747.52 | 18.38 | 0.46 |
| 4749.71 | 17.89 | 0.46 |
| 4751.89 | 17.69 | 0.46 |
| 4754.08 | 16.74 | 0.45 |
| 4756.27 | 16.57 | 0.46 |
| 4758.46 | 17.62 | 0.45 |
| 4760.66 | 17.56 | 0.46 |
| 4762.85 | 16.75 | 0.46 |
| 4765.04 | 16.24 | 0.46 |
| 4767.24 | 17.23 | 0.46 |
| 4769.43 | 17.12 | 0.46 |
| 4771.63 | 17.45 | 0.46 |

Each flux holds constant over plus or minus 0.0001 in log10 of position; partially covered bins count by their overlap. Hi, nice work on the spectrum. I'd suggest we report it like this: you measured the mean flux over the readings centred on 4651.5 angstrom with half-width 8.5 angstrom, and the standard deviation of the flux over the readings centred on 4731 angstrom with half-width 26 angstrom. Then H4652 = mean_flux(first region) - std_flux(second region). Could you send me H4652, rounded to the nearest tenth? 16.7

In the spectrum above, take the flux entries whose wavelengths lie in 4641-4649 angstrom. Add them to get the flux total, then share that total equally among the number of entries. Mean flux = 17.21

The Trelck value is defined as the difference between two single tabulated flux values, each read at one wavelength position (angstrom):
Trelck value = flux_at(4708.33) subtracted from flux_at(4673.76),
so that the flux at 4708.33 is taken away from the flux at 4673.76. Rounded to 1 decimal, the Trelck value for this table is 0.8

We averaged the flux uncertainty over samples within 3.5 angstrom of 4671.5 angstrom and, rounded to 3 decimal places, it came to 0.473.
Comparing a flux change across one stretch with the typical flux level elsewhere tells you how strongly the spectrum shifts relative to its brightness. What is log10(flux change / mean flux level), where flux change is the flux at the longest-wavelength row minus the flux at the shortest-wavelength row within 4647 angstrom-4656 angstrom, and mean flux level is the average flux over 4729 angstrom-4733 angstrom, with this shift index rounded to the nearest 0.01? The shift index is -1.92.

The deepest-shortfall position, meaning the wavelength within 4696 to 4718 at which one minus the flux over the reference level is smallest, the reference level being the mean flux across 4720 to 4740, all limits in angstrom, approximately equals 4710.50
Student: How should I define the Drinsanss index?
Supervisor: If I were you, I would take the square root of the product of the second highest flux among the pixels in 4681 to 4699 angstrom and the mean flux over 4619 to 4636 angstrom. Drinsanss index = 17.7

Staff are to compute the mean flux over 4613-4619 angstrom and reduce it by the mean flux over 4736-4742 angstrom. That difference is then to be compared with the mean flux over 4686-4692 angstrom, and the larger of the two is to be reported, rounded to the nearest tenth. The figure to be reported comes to 17.4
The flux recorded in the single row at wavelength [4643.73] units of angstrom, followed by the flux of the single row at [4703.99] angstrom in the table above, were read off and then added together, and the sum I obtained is 34.2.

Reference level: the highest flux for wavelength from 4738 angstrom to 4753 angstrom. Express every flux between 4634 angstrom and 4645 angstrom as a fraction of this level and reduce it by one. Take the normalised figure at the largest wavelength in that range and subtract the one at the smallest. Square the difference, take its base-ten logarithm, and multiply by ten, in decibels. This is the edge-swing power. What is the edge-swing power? -35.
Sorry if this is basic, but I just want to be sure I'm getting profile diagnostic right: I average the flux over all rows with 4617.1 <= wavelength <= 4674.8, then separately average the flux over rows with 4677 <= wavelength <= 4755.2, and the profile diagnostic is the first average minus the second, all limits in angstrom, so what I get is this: -0.11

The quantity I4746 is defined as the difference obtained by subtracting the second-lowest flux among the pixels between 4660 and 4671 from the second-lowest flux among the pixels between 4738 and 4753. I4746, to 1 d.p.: 0.2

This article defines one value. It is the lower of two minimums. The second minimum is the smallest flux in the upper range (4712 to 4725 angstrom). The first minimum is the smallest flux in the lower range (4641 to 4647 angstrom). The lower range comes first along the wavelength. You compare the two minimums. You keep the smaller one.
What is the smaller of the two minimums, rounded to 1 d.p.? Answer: 16.5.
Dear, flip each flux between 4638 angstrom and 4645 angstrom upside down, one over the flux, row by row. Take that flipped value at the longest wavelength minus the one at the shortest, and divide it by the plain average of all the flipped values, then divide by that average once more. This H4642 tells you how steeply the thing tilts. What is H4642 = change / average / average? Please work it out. -0.5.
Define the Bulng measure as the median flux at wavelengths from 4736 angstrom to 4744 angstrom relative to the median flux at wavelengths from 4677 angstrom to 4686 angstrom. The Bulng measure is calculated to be 0.97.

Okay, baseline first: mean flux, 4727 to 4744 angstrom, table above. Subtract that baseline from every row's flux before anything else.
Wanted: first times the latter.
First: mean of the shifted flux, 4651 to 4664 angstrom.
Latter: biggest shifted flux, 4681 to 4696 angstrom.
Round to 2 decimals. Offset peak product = -0.08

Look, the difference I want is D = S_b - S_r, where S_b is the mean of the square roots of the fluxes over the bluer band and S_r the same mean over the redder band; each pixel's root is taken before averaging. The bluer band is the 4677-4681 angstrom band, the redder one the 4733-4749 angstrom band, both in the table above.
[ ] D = 0.04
